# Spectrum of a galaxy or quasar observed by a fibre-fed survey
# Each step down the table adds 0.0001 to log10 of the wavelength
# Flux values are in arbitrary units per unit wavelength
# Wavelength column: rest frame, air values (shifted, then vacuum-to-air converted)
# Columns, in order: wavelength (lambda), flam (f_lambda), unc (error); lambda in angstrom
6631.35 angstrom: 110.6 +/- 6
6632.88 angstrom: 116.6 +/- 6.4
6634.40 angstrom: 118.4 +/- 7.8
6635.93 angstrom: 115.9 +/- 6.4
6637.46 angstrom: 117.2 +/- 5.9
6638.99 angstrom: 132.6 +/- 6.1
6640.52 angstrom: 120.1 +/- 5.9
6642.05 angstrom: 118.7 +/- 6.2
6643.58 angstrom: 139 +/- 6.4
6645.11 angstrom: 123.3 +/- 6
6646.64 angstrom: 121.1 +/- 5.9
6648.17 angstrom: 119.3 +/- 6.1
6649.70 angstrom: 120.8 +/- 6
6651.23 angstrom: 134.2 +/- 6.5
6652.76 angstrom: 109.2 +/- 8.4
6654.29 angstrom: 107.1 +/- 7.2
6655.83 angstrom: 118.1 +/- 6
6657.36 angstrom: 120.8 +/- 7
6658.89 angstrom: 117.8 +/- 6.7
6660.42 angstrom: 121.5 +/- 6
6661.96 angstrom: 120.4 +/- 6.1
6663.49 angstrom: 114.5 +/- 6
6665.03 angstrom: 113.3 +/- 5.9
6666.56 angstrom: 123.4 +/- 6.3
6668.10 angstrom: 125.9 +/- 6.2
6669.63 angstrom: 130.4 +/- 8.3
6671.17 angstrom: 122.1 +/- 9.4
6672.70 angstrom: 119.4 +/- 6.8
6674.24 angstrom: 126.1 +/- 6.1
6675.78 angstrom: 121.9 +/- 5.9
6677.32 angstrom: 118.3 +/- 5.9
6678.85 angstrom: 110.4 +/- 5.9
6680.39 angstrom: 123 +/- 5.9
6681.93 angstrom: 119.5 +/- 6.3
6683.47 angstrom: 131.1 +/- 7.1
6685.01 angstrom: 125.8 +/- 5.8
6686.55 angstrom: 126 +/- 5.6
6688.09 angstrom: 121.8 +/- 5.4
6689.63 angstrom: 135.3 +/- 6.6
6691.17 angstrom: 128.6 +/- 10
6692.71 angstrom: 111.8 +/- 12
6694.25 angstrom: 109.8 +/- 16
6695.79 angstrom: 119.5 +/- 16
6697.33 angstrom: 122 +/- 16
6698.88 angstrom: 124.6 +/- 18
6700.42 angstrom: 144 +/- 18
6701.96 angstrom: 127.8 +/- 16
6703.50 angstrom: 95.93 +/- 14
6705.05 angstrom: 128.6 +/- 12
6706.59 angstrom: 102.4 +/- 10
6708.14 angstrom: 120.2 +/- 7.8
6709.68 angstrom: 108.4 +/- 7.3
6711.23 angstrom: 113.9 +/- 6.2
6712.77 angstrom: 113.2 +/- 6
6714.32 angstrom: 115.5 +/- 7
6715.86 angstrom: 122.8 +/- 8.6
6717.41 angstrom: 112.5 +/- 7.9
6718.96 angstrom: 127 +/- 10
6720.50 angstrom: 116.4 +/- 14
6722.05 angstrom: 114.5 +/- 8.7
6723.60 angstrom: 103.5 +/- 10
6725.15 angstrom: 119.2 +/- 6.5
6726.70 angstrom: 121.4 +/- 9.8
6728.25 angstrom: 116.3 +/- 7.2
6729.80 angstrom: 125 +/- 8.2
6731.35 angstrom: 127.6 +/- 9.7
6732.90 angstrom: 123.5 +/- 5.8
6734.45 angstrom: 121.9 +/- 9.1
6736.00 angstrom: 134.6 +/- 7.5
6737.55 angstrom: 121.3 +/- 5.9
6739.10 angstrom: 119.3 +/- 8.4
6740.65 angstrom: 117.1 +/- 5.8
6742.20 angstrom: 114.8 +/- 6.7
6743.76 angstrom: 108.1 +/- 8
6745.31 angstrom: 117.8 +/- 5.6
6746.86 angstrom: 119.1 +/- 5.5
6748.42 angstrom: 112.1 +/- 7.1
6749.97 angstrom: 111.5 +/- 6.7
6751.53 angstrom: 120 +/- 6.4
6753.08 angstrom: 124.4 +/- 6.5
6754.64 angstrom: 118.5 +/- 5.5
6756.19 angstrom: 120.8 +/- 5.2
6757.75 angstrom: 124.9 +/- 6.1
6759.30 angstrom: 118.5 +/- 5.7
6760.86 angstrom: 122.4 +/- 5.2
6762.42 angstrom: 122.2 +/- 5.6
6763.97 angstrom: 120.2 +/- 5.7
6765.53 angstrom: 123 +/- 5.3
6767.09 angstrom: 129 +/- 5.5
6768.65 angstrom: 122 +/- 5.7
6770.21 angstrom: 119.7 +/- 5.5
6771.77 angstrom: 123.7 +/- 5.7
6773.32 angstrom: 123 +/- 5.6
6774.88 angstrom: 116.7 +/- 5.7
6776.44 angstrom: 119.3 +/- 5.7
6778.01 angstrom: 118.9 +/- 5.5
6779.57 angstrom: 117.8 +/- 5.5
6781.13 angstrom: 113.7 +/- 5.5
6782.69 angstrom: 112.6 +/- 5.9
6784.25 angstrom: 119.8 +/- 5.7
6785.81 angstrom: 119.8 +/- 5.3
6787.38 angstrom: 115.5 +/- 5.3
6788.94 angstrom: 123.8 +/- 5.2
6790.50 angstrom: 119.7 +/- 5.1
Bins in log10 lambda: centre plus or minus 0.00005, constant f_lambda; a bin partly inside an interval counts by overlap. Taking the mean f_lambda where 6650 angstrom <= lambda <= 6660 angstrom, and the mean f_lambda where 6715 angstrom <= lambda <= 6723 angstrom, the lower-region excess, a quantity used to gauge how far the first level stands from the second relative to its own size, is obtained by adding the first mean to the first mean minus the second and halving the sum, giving 59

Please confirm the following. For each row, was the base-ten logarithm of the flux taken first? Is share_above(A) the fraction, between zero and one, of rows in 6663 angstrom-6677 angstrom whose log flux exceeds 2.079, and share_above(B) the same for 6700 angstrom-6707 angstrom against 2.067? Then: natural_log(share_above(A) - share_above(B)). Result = -2.71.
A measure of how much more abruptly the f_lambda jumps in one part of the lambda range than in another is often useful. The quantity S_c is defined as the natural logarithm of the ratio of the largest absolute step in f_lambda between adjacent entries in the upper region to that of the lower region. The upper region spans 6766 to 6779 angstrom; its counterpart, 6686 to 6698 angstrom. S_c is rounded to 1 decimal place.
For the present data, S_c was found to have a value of -0.9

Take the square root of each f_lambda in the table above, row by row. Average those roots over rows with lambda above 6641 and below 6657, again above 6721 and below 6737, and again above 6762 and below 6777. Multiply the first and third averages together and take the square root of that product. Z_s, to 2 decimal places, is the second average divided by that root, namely 1.00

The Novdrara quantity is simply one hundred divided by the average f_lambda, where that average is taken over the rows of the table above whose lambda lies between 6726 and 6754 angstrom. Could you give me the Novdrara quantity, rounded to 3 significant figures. 0.835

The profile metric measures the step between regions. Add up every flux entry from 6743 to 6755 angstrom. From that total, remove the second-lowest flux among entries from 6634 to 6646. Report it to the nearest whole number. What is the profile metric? 814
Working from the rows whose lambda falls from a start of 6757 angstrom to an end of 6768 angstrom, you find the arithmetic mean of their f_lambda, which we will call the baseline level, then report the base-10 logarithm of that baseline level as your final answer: 2.09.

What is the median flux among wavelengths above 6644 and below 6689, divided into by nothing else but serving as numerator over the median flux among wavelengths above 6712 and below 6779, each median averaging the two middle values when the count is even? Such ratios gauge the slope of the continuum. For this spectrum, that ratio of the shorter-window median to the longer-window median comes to 1.01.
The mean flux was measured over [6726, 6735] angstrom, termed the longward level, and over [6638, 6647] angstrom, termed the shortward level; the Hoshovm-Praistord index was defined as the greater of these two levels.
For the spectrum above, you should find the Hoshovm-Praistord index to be 126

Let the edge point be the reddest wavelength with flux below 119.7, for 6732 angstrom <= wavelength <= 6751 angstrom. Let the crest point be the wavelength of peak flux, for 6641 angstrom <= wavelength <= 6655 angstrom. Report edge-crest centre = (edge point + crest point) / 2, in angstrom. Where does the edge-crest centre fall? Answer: 6696.8 angstrom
